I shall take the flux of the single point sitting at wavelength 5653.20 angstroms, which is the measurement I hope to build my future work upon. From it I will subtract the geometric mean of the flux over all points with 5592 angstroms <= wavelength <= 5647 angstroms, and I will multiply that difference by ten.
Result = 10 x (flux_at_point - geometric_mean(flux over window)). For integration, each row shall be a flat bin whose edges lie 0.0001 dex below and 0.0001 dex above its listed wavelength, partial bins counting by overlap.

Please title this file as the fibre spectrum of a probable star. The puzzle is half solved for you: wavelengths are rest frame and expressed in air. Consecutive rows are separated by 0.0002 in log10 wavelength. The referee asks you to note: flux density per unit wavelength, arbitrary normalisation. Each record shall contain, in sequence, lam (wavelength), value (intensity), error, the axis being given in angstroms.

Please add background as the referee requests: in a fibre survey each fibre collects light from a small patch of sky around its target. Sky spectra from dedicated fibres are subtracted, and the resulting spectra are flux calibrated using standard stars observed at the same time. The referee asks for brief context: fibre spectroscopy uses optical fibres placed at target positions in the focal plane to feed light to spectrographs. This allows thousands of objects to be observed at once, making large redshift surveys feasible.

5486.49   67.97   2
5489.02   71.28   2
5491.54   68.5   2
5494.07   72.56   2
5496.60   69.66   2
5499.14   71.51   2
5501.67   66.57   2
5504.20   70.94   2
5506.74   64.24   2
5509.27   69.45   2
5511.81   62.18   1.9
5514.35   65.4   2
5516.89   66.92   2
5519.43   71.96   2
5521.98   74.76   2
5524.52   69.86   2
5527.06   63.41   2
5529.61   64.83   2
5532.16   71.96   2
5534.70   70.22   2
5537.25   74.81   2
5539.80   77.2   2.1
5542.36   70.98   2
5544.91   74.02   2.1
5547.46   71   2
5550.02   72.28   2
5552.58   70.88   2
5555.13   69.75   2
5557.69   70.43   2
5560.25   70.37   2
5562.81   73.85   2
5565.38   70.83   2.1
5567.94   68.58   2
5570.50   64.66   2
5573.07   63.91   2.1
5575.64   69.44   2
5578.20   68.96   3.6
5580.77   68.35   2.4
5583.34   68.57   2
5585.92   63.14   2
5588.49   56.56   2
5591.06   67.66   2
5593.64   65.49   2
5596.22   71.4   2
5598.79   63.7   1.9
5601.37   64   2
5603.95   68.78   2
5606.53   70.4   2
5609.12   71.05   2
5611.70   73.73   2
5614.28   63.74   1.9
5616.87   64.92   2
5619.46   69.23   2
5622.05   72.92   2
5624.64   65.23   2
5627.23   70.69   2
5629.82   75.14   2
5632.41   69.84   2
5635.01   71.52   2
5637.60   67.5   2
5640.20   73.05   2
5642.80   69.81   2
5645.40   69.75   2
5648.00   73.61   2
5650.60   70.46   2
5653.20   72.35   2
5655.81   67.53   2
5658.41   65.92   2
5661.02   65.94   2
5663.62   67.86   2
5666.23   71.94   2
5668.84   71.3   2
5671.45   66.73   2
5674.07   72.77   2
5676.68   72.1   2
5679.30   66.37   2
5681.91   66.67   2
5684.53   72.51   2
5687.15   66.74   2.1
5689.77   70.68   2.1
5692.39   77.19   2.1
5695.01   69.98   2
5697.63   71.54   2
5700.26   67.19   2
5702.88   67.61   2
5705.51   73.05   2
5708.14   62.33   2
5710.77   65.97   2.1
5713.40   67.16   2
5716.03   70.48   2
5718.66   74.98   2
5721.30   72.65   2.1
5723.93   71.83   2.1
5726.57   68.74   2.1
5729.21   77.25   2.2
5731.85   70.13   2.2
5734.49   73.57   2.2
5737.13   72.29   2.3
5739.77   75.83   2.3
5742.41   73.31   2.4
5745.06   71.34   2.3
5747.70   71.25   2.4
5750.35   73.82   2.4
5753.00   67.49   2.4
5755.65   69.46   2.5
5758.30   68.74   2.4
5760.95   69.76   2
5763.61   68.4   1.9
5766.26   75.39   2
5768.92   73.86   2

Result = 33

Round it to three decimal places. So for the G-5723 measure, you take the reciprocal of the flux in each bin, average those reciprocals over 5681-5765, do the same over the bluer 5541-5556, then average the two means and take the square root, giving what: 0.119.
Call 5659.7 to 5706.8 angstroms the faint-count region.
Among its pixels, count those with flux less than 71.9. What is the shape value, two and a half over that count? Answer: 0.21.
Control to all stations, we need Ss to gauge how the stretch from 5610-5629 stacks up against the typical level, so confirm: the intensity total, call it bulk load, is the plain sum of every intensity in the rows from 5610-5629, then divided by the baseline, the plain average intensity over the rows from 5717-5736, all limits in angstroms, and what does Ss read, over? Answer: 6.61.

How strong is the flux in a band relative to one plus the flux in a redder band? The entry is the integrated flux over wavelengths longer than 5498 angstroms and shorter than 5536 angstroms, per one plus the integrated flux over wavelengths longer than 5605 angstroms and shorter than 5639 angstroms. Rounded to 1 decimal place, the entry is 1.1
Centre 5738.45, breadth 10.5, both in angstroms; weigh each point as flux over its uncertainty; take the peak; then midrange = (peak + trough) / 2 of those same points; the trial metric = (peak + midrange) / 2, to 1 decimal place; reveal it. 32.7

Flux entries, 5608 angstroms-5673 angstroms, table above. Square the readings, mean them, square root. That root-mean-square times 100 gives 6974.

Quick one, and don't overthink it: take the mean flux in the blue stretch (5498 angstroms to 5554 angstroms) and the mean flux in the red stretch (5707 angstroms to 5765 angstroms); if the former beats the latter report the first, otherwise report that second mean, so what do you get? 70.8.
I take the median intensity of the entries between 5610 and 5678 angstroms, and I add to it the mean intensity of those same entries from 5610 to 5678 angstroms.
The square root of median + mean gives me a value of 11.8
